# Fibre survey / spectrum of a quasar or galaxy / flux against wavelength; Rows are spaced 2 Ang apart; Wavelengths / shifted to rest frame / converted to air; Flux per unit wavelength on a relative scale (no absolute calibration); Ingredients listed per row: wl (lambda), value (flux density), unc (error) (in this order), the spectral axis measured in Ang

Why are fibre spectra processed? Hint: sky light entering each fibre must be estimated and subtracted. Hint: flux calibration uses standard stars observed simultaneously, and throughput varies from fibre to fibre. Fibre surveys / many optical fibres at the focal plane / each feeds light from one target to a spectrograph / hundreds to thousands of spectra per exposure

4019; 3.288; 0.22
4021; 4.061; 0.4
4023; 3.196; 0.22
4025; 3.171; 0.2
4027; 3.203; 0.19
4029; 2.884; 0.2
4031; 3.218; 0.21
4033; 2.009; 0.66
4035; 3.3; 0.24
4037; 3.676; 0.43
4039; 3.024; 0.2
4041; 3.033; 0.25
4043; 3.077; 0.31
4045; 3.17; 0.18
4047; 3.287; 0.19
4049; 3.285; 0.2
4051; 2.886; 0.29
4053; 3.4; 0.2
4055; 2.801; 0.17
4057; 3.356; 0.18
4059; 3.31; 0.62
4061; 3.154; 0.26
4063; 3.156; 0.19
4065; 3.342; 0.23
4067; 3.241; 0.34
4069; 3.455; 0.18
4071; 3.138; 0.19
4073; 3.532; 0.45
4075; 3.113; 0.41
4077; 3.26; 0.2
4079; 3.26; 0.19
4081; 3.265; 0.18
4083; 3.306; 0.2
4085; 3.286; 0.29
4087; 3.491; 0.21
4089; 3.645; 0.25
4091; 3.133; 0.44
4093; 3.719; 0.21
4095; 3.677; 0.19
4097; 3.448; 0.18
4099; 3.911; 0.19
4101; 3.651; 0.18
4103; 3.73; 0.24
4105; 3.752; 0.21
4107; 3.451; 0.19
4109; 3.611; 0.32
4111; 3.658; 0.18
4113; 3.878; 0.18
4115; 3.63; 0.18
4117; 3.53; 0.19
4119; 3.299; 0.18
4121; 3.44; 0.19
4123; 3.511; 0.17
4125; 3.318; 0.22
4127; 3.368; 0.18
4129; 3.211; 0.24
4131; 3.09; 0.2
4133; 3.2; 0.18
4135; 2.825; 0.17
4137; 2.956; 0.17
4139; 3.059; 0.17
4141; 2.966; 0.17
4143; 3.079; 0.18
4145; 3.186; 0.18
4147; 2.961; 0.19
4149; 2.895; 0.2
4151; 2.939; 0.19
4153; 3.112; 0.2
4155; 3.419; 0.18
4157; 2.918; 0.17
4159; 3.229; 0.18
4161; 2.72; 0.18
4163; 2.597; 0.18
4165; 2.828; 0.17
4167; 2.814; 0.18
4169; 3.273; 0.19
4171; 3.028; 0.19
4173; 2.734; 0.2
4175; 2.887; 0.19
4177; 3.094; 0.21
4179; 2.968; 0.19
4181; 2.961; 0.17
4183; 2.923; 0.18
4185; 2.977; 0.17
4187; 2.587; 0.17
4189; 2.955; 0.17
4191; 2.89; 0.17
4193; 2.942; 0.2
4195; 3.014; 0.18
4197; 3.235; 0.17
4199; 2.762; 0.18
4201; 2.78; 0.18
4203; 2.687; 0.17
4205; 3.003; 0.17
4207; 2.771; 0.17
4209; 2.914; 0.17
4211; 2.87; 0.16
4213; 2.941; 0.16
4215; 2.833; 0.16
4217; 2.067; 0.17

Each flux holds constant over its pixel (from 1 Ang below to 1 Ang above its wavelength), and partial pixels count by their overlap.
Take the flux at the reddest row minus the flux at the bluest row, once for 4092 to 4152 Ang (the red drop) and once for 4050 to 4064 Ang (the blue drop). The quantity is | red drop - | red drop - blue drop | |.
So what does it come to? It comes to 1.8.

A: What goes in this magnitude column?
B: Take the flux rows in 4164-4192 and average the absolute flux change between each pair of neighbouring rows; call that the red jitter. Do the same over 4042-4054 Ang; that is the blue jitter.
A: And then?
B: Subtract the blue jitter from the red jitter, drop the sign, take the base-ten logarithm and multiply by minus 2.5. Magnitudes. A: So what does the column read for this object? 3.5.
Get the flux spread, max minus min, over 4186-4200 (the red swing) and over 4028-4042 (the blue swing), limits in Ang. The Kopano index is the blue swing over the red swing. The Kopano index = 2.6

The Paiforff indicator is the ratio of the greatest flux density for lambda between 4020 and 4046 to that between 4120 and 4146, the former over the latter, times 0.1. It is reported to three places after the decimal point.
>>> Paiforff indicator 0.116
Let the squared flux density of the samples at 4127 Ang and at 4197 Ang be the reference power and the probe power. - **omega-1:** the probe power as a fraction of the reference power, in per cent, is 92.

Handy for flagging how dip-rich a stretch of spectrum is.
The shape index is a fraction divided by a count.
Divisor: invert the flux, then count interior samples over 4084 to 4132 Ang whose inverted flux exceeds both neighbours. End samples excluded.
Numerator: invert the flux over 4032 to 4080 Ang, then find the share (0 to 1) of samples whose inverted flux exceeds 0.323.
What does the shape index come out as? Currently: 0.04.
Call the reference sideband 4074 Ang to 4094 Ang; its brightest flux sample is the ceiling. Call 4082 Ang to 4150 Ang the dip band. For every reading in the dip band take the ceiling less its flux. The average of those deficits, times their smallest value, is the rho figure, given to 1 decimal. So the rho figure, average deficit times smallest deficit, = -0.1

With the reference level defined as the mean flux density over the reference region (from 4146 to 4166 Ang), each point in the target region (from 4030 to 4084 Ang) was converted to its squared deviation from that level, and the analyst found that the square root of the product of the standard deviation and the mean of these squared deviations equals 0.16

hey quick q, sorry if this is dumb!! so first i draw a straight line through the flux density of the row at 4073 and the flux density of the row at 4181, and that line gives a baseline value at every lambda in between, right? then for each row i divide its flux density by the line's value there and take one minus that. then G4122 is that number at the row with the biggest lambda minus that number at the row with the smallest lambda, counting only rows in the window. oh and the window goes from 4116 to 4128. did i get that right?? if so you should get 0.032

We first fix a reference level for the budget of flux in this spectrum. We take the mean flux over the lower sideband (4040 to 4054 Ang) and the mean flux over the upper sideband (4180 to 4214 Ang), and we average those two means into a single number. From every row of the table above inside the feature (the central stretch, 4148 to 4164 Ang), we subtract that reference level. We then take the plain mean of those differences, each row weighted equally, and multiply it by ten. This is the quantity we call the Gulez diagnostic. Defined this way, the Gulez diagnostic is -0.5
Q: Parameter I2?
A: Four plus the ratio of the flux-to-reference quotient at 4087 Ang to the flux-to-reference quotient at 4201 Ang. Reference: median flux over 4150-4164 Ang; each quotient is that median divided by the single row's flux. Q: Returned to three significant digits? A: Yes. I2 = 4.80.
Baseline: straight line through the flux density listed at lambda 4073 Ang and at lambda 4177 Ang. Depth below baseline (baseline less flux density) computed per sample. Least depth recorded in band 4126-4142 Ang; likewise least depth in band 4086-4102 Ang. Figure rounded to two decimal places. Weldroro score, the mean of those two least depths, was -0.28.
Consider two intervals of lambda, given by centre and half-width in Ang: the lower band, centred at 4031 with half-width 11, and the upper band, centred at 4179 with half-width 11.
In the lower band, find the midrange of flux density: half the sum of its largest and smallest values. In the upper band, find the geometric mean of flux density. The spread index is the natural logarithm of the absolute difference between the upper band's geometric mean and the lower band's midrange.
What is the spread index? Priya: -2.3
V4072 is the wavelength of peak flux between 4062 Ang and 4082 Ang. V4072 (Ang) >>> 4073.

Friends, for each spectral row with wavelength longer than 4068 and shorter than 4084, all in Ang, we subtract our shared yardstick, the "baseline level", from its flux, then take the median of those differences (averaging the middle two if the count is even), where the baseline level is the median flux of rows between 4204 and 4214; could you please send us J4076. 0.35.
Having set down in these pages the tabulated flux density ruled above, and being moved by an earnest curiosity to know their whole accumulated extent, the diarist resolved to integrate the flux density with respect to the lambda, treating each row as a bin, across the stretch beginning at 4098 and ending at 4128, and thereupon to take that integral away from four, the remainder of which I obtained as -103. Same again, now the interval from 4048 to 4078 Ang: -93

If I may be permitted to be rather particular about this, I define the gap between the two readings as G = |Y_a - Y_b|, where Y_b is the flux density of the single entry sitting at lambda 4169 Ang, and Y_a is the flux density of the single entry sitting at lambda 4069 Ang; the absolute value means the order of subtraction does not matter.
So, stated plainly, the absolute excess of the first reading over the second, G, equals 0.18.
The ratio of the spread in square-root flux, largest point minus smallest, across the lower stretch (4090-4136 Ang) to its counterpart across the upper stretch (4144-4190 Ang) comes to 1.23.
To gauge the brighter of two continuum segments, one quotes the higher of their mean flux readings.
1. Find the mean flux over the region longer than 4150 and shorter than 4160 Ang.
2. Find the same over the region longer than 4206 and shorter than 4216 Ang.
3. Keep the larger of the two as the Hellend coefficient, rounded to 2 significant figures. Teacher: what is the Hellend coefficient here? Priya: 3.1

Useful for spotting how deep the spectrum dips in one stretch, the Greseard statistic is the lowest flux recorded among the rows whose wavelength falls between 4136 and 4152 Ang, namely 2.895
